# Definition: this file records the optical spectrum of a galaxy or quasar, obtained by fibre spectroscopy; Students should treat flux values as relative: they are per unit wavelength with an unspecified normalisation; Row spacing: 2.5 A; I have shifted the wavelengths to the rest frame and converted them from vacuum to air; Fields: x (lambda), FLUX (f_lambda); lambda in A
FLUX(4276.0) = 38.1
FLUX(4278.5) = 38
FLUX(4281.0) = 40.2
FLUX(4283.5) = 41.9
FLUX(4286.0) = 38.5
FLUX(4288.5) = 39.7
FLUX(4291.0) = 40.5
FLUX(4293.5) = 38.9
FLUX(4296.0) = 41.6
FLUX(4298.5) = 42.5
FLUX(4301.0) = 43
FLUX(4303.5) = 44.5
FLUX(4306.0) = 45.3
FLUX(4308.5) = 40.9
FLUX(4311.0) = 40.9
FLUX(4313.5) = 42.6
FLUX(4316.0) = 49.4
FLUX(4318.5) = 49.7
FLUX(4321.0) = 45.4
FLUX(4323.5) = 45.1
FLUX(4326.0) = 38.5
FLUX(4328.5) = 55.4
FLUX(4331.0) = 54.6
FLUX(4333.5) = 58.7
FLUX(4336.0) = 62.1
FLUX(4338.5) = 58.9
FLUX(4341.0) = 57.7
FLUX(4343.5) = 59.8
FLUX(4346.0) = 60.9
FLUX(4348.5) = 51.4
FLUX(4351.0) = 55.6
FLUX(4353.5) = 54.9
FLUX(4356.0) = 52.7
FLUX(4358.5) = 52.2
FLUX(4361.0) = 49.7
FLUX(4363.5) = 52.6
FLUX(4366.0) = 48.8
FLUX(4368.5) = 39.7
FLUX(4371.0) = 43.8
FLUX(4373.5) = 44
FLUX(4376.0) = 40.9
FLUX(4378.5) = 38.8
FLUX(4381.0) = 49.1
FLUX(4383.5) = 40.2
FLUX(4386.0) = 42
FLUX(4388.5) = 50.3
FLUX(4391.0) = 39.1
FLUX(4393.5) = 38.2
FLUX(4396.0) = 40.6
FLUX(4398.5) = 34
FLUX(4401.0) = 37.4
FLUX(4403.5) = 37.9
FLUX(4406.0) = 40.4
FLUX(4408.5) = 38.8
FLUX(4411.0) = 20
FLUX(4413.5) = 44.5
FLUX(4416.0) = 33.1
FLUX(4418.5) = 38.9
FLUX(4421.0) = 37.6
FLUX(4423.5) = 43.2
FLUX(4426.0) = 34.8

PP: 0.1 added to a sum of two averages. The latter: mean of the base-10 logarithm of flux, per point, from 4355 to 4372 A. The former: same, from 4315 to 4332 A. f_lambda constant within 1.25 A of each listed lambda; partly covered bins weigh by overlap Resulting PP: 3.46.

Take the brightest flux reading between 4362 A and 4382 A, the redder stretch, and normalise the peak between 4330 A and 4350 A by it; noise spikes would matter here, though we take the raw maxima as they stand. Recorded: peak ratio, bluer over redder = 1.18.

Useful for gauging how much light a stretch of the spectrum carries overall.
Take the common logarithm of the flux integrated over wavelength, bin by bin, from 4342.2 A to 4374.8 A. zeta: 3.22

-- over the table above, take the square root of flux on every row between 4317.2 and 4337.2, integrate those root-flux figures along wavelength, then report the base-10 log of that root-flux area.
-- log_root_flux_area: 2.15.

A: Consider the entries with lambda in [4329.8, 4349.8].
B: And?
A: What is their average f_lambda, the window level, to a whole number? 58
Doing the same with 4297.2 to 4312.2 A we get 43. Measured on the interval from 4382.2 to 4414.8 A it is 39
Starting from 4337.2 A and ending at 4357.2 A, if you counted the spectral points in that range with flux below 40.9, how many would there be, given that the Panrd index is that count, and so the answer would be 0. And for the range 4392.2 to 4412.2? 8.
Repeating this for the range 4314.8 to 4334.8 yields 1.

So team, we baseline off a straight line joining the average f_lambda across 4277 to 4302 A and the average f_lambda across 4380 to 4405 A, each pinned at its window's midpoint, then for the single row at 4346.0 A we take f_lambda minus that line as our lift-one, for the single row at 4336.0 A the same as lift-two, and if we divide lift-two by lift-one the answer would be 1.1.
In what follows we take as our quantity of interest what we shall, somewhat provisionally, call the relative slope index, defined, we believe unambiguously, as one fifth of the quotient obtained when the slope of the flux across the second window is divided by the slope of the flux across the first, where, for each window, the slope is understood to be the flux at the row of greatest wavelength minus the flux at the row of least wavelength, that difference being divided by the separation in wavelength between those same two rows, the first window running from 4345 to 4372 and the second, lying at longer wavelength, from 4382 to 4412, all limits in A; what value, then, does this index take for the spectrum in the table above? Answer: 0.21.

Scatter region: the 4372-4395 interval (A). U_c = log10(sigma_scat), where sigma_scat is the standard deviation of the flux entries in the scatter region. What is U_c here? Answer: 0.6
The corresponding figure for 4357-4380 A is 0.7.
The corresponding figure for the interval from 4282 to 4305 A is 0.3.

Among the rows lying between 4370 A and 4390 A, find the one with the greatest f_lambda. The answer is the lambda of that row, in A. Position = 4388.5 A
